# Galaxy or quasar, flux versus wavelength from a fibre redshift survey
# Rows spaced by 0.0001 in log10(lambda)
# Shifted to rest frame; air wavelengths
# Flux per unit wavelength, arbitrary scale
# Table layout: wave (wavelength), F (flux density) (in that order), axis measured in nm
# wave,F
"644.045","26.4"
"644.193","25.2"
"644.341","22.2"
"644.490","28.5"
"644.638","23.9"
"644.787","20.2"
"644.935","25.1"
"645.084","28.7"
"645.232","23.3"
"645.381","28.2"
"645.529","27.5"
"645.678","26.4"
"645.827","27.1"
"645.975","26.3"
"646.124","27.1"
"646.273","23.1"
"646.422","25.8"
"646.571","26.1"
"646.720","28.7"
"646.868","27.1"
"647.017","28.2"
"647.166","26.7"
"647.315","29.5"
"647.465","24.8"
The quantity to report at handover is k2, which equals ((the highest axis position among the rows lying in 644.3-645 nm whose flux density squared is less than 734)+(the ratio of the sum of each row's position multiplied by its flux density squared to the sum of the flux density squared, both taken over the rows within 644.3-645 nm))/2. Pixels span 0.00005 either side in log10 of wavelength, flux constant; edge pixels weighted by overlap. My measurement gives 644.78 nm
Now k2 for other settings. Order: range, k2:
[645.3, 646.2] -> 645.86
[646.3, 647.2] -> 646.98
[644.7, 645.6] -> 645.21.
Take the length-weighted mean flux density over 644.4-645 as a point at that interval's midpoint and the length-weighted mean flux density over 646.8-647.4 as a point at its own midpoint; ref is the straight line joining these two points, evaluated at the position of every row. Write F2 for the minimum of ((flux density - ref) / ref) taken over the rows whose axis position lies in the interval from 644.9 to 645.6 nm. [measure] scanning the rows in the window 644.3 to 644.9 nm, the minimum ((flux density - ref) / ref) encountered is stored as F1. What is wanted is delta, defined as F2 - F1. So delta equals 0.10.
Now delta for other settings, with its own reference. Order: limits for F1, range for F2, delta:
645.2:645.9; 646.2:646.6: -0.06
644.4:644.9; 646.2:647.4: 0.04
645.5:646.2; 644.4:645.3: -0.18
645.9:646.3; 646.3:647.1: 0.09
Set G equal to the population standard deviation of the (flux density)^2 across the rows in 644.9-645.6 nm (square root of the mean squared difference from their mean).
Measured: 106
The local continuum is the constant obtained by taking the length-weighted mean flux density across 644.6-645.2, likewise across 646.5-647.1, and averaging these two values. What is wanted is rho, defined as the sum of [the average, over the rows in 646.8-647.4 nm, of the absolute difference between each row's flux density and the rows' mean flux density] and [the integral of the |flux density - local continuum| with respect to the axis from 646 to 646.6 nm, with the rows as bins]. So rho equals 1.6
